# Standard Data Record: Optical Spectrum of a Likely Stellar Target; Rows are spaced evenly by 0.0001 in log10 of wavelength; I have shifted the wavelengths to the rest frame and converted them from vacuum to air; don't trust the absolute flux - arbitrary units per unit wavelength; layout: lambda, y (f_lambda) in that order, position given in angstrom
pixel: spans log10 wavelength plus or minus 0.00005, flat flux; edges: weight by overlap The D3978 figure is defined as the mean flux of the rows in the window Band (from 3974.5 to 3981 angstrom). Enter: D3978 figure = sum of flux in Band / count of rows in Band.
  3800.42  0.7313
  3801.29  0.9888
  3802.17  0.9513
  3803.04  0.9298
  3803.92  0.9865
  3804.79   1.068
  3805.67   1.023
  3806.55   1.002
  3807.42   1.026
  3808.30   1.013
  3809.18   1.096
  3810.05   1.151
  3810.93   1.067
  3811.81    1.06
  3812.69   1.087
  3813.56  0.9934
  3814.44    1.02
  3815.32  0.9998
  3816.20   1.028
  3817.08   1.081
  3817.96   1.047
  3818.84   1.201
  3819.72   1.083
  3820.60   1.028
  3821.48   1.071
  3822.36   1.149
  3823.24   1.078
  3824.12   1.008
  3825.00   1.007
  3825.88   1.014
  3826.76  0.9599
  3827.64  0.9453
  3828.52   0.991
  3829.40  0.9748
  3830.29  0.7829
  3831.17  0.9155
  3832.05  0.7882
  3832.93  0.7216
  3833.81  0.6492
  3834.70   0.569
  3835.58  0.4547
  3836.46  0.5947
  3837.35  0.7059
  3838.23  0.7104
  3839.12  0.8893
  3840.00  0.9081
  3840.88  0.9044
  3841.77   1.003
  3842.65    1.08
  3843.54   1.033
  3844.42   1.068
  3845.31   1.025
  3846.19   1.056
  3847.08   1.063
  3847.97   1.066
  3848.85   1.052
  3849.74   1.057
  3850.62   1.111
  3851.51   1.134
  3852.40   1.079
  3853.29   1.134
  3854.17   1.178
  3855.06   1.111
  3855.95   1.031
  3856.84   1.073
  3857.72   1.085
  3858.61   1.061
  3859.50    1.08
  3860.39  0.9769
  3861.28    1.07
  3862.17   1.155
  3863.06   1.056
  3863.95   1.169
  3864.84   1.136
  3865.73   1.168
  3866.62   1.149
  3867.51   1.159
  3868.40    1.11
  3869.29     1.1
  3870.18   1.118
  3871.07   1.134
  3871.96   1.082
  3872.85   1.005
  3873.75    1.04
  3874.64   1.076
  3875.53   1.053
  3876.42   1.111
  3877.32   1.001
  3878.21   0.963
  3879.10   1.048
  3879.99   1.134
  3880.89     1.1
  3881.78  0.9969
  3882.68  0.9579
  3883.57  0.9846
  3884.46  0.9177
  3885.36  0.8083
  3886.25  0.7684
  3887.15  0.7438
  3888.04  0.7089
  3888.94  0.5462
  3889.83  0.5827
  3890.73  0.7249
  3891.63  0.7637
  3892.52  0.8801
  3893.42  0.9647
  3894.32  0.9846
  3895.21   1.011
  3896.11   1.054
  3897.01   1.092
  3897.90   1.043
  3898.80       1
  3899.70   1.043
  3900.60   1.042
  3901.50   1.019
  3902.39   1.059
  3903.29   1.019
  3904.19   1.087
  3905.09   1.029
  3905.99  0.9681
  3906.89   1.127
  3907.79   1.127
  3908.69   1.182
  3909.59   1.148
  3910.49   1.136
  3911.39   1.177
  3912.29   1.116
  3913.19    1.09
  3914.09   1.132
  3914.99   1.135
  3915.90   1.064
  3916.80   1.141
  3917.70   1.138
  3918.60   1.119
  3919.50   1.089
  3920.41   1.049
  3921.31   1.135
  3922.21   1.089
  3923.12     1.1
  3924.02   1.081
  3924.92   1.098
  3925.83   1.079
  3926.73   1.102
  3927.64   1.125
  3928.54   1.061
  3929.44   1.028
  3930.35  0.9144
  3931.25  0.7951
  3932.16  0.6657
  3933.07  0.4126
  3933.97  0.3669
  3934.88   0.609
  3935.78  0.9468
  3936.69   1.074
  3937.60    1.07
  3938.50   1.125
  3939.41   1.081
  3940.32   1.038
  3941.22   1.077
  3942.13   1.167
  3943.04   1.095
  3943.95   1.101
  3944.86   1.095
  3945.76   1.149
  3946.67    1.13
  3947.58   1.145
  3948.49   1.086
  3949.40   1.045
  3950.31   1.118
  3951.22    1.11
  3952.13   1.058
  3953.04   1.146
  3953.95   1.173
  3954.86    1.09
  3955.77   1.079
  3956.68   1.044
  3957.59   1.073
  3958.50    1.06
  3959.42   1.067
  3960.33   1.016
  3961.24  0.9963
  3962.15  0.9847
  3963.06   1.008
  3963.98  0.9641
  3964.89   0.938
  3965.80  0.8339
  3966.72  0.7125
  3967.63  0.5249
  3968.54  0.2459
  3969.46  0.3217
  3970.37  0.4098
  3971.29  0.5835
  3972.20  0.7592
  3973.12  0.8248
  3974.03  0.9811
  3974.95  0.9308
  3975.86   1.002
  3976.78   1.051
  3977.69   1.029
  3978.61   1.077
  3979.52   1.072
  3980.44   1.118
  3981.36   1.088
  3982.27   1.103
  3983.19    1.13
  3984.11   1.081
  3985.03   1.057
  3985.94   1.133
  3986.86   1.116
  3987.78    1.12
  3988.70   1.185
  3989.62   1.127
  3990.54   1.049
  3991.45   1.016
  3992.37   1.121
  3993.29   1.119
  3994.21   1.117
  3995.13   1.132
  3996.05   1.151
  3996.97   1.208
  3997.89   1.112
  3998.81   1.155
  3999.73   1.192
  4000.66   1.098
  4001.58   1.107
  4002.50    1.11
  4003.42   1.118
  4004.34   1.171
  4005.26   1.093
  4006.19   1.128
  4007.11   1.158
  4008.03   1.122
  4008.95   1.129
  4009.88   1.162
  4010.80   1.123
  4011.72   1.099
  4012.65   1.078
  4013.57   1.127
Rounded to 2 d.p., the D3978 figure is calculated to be 1.04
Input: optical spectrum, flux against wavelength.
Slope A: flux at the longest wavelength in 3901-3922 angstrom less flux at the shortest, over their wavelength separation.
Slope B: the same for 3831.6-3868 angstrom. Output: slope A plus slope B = 0.016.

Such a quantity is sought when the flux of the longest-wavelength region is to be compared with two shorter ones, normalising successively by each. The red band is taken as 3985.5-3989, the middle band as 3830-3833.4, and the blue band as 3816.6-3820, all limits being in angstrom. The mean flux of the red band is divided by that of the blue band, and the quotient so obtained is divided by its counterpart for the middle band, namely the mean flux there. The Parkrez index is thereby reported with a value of 1.3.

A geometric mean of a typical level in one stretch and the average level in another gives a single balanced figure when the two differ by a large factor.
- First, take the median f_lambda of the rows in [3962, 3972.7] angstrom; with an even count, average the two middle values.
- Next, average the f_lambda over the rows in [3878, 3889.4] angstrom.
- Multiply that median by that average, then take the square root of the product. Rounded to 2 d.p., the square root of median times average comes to 0.81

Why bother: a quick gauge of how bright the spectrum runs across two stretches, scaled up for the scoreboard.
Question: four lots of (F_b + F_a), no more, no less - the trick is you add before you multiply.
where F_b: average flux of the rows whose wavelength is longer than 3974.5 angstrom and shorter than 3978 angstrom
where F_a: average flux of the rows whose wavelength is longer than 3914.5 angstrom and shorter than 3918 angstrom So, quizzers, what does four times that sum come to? 8.5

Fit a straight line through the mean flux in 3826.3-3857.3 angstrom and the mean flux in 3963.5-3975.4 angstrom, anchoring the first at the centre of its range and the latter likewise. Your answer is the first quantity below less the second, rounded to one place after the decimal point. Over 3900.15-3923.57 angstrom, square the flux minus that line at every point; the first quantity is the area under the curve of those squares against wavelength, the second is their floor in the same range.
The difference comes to 2.1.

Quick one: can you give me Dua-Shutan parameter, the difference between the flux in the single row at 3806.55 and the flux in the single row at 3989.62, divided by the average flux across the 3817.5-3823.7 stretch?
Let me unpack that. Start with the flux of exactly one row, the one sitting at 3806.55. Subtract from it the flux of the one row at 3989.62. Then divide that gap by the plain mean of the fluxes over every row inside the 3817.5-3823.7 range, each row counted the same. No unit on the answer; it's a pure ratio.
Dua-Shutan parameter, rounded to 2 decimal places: -0.11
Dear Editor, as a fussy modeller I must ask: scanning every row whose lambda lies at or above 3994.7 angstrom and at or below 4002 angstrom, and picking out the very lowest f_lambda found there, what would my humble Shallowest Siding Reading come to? 1.098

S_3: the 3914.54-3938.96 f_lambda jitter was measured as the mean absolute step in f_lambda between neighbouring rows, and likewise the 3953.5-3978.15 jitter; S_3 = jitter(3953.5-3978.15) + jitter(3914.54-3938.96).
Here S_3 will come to 0.153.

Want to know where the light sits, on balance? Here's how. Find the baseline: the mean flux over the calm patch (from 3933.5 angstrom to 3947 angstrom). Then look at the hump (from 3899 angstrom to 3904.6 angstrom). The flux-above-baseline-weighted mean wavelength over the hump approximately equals 3902.3 angstrom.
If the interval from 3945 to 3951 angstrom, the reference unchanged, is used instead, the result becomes 3947.7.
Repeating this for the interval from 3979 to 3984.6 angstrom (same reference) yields 3981.9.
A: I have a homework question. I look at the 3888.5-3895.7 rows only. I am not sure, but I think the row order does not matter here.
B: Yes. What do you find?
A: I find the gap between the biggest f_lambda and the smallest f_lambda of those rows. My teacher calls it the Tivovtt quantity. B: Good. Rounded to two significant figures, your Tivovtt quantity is 0.46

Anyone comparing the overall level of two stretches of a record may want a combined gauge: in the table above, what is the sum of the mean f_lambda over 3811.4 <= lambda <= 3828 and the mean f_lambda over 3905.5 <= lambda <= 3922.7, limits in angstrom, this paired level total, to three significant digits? 2.16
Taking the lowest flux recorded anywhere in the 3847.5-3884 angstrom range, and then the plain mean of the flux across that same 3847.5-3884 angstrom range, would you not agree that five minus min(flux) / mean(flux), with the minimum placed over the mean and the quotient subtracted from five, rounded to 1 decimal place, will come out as 4.1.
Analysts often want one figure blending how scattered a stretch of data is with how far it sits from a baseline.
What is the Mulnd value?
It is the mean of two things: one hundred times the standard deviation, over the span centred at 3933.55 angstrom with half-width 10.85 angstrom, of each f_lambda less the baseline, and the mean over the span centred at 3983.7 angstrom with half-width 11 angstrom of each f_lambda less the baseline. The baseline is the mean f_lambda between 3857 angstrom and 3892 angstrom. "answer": 11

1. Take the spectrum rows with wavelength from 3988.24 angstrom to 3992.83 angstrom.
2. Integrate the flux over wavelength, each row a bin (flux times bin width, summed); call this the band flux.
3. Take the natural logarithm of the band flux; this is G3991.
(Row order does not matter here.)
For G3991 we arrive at 1.62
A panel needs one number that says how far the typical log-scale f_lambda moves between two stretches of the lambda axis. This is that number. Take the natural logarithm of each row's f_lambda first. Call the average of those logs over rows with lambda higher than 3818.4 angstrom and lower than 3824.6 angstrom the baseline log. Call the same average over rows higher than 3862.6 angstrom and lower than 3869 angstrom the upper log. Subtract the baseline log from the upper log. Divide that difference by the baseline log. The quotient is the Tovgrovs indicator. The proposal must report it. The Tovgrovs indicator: 0.5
